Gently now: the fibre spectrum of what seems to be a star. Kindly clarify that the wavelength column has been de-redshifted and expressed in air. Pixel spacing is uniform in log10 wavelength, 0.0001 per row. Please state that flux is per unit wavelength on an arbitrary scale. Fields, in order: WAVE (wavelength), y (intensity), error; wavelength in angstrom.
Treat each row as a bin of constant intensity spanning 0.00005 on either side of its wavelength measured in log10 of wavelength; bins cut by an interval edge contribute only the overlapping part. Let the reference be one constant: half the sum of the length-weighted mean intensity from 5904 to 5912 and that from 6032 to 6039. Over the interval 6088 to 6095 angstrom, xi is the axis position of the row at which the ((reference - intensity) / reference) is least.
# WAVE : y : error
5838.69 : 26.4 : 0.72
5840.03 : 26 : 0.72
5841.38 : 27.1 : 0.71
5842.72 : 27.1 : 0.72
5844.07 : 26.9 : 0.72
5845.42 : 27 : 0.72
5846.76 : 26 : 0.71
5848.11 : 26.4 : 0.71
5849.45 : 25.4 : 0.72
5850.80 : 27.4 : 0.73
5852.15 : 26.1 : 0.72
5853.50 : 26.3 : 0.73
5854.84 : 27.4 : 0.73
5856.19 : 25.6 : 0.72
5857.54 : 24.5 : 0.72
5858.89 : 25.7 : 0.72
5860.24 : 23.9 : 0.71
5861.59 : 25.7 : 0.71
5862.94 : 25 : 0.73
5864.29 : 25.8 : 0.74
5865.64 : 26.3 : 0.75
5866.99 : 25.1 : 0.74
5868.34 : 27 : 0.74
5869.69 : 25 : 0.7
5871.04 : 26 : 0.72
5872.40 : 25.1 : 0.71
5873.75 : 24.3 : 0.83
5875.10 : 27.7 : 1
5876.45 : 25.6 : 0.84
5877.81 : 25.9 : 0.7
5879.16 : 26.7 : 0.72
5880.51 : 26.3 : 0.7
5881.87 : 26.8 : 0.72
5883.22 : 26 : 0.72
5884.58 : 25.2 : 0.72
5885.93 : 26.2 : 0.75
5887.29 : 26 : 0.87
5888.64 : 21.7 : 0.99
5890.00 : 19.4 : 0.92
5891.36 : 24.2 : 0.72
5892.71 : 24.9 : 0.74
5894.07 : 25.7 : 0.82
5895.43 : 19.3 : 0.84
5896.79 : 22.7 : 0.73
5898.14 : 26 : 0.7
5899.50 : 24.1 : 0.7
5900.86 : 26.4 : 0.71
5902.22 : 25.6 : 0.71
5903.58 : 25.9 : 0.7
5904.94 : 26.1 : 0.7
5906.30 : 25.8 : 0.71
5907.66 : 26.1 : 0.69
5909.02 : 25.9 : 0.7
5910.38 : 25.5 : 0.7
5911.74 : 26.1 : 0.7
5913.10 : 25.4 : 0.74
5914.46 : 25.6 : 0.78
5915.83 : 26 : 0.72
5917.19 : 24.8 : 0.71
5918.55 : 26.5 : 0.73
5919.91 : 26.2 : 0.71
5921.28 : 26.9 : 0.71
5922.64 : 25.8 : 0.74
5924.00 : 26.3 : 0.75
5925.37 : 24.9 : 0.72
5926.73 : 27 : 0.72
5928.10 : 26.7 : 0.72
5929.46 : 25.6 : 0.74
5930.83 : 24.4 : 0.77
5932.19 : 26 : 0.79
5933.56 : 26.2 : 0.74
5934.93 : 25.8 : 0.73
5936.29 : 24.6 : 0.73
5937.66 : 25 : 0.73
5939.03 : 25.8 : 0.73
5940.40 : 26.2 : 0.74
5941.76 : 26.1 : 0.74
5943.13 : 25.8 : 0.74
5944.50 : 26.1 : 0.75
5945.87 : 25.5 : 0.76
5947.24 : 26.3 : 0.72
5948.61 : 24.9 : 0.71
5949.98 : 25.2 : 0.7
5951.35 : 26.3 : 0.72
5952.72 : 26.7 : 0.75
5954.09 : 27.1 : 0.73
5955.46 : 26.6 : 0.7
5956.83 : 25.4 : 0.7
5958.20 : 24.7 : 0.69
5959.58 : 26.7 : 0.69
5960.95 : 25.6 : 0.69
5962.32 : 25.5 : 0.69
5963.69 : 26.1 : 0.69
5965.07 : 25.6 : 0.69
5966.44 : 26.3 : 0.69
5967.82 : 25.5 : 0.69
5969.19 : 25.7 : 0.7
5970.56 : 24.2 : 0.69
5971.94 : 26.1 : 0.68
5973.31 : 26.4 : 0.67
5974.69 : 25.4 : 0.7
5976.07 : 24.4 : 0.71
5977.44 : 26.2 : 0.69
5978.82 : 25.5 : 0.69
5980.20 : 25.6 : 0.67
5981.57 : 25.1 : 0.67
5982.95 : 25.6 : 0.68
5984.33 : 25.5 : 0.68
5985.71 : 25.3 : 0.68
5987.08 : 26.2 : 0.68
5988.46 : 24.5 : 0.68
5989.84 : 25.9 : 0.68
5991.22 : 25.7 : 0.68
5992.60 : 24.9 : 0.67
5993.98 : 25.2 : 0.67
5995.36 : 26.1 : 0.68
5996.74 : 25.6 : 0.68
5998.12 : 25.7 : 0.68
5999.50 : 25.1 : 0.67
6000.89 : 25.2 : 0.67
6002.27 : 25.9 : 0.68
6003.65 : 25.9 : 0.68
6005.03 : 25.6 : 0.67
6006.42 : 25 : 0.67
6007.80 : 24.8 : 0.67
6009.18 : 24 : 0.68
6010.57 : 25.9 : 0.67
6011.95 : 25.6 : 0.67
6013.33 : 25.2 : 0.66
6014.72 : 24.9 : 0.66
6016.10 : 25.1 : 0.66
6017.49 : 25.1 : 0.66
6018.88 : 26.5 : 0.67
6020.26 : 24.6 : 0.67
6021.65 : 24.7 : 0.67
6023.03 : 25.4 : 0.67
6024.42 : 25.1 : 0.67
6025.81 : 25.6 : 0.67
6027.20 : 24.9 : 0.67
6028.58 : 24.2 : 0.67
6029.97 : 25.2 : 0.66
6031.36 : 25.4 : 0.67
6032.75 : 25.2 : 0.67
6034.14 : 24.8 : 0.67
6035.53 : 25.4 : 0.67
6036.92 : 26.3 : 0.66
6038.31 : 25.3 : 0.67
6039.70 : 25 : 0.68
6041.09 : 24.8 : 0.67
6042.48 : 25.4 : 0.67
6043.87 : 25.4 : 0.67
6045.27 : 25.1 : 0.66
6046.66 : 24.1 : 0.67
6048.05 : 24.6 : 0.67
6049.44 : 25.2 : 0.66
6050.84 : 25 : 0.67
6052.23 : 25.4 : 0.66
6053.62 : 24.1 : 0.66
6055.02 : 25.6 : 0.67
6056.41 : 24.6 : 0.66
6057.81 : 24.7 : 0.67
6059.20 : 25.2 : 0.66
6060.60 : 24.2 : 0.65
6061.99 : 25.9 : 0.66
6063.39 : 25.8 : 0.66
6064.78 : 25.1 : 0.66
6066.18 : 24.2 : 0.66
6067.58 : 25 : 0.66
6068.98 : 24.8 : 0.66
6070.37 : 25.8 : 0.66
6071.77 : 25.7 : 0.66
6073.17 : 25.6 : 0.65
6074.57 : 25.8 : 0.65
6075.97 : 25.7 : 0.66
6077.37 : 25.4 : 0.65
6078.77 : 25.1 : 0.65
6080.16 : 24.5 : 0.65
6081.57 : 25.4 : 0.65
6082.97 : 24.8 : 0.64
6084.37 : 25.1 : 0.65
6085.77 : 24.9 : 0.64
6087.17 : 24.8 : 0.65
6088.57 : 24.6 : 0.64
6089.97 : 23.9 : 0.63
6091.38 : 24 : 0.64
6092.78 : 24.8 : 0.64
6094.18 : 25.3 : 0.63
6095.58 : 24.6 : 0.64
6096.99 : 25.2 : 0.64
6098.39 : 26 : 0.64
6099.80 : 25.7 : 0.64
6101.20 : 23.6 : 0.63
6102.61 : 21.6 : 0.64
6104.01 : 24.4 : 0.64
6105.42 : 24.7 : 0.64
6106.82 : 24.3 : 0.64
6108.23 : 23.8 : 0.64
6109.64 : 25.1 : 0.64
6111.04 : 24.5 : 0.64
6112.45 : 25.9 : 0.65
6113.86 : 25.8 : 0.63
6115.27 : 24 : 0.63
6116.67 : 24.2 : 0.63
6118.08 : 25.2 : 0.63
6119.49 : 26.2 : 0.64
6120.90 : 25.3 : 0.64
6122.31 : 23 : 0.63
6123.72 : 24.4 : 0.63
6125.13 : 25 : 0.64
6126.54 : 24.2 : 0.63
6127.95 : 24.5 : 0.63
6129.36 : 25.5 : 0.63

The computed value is 6094.18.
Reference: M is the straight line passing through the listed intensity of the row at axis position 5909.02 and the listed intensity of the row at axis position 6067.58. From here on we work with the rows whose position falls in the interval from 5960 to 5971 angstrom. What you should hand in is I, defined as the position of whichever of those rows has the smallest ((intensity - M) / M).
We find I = 5970.56 angstrom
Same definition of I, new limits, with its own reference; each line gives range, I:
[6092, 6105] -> 6102.61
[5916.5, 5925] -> 5917.19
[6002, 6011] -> 6009.18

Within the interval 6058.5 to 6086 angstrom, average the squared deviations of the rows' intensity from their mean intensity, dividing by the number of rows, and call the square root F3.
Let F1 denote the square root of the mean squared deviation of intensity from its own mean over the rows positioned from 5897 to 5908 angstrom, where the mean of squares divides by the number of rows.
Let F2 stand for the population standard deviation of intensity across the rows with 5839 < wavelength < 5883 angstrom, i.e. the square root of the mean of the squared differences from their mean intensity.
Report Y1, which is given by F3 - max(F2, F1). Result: -0.4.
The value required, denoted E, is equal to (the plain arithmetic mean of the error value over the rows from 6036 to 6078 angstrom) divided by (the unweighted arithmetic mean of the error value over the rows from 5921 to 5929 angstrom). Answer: 0.91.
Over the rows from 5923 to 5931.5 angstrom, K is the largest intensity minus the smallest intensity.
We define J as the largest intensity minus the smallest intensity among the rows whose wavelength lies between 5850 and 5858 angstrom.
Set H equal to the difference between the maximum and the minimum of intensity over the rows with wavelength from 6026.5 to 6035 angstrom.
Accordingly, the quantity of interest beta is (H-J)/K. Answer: -0.7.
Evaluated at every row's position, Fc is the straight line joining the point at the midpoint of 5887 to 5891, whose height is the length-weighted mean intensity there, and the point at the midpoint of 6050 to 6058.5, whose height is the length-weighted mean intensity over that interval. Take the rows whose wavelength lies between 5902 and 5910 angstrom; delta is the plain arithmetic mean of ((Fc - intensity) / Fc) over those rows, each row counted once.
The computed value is -0.155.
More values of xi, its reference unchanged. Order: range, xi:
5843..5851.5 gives 5850.80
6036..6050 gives 6036.92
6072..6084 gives 6074.57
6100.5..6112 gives 6109.64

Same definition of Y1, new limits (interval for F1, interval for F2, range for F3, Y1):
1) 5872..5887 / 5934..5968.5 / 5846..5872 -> 0.0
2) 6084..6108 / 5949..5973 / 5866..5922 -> 0.8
